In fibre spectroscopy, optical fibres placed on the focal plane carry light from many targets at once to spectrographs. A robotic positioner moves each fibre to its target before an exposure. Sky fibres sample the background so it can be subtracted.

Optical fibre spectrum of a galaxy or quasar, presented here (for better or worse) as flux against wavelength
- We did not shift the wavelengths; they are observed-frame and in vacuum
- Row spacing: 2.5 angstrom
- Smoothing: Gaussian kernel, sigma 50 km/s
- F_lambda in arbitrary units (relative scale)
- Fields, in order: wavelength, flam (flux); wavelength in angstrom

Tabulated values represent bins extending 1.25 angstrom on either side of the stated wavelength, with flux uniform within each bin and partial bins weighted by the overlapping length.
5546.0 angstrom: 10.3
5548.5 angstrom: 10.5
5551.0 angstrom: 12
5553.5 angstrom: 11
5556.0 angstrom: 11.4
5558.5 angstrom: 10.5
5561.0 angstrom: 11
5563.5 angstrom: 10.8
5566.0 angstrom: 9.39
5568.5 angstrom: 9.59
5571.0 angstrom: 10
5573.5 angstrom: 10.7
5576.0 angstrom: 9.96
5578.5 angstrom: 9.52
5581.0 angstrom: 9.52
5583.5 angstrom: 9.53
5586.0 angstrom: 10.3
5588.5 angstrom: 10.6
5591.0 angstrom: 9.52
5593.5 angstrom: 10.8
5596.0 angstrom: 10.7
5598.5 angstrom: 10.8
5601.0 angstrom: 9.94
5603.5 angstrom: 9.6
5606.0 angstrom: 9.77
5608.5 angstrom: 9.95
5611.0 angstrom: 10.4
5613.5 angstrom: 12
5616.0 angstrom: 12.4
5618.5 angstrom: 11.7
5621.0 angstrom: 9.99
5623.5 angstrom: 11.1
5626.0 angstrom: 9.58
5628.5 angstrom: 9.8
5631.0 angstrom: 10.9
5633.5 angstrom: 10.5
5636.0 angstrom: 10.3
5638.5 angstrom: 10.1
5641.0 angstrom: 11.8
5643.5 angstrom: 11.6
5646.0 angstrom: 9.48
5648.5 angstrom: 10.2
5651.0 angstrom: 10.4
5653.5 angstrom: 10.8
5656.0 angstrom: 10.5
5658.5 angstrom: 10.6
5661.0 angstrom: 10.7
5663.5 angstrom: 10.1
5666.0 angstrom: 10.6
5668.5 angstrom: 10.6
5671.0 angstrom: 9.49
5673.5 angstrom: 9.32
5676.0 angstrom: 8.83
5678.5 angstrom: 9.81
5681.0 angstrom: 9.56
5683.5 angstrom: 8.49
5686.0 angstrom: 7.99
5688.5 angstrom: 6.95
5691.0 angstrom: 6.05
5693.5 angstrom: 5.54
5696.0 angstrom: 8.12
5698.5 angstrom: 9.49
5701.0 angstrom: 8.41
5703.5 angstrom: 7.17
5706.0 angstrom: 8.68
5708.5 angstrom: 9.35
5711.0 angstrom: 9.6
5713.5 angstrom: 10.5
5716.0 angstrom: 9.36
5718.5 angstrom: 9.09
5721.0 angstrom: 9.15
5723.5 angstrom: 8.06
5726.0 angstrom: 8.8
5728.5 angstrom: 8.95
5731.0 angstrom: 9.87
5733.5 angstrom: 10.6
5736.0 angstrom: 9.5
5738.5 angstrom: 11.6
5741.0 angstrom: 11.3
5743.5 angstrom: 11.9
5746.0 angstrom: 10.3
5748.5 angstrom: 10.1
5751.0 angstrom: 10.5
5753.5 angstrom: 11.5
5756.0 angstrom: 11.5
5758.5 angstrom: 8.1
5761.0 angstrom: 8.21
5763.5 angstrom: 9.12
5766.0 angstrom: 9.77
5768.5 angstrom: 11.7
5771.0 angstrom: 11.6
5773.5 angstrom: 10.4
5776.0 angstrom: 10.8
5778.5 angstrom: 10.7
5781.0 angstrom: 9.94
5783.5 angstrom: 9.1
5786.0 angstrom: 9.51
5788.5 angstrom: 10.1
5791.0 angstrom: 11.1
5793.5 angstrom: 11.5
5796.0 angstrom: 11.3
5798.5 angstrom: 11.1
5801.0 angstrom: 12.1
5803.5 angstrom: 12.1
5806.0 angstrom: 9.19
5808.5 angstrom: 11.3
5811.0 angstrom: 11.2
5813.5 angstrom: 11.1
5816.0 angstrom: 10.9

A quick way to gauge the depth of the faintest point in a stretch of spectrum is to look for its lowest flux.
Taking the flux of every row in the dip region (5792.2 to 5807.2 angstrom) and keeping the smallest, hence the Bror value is 9.19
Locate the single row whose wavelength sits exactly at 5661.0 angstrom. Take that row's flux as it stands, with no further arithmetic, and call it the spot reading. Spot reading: 10.7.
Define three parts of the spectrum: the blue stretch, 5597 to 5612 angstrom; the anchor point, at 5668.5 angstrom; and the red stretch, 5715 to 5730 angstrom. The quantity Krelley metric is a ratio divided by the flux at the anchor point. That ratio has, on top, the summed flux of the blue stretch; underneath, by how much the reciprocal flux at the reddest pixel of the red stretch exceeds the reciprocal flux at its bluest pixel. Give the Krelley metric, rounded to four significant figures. 1165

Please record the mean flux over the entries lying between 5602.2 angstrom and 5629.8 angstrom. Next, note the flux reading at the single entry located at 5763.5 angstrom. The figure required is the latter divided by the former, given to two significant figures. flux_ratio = 0.86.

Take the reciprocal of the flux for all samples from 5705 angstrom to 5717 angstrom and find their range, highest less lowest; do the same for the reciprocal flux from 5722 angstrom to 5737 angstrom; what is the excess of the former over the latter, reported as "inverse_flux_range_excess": -0.010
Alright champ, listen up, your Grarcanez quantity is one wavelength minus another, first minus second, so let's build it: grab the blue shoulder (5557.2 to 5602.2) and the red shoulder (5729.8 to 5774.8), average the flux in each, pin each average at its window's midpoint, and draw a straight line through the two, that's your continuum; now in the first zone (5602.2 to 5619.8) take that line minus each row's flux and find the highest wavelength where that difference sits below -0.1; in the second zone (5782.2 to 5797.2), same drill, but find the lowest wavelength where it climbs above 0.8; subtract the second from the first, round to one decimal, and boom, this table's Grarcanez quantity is -165.0 angstrom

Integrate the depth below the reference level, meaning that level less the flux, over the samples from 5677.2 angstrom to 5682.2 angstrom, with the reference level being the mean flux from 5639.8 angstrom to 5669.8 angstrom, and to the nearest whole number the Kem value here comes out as 5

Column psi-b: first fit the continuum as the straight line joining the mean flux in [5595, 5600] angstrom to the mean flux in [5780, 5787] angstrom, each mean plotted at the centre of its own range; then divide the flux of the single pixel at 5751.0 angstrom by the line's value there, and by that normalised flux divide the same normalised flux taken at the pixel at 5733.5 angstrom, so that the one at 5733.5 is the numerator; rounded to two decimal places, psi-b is 1.00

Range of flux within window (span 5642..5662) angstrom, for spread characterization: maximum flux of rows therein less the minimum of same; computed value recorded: 2.1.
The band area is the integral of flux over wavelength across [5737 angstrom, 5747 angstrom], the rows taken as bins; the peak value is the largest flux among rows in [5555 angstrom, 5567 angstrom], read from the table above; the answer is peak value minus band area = -101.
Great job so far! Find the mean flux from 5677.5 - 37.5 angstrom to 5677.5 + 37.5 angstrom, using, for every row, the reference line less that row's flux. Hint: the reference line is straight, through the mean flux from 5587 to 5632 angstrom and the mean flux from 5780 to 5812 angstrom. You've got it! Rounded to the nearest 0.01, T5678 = 1.25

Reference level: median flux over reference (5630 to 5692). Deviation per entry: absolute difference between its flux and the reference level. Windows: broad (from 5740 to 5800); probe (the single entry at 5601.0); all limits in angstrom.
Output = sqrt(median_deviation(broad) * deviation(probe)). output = 0.51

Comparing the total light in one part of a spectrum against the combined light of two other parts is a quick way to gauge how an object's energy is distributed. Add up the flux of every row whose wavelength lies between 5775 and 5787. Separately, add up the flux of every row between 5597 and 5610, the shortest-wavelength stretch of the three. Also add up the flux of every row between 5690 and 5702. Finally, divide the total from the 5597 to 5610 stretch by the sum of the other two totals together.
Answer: 0.57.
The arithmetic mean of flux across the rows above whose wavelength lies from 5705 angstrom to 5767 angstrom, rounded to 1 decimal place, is 9.8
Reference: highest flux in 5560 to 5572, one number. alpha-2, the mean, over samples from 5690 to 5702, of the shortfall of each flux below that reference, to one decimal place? 3.5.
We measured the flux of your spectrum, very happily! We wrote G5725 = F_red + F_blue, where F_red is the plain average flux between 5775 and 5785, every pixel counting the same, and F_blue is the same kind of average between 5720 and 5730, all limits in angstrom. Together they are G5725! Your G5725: 18.9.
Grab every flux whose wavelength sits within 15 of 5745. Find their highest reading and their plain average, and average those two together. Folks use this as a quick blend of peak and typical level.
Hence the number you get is 11.2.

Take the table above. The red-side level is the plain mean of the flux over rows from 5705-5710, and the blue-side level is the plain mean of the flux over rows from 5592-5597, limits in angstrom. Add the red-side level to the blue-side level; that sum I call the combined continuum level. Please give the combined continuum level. 19.8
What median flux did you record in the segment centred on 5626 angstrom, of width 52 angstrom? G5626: 10.3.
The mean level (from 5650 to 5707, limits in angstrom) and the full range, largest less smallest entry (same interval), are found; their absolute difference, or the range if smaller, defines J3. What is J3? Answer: 3.8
